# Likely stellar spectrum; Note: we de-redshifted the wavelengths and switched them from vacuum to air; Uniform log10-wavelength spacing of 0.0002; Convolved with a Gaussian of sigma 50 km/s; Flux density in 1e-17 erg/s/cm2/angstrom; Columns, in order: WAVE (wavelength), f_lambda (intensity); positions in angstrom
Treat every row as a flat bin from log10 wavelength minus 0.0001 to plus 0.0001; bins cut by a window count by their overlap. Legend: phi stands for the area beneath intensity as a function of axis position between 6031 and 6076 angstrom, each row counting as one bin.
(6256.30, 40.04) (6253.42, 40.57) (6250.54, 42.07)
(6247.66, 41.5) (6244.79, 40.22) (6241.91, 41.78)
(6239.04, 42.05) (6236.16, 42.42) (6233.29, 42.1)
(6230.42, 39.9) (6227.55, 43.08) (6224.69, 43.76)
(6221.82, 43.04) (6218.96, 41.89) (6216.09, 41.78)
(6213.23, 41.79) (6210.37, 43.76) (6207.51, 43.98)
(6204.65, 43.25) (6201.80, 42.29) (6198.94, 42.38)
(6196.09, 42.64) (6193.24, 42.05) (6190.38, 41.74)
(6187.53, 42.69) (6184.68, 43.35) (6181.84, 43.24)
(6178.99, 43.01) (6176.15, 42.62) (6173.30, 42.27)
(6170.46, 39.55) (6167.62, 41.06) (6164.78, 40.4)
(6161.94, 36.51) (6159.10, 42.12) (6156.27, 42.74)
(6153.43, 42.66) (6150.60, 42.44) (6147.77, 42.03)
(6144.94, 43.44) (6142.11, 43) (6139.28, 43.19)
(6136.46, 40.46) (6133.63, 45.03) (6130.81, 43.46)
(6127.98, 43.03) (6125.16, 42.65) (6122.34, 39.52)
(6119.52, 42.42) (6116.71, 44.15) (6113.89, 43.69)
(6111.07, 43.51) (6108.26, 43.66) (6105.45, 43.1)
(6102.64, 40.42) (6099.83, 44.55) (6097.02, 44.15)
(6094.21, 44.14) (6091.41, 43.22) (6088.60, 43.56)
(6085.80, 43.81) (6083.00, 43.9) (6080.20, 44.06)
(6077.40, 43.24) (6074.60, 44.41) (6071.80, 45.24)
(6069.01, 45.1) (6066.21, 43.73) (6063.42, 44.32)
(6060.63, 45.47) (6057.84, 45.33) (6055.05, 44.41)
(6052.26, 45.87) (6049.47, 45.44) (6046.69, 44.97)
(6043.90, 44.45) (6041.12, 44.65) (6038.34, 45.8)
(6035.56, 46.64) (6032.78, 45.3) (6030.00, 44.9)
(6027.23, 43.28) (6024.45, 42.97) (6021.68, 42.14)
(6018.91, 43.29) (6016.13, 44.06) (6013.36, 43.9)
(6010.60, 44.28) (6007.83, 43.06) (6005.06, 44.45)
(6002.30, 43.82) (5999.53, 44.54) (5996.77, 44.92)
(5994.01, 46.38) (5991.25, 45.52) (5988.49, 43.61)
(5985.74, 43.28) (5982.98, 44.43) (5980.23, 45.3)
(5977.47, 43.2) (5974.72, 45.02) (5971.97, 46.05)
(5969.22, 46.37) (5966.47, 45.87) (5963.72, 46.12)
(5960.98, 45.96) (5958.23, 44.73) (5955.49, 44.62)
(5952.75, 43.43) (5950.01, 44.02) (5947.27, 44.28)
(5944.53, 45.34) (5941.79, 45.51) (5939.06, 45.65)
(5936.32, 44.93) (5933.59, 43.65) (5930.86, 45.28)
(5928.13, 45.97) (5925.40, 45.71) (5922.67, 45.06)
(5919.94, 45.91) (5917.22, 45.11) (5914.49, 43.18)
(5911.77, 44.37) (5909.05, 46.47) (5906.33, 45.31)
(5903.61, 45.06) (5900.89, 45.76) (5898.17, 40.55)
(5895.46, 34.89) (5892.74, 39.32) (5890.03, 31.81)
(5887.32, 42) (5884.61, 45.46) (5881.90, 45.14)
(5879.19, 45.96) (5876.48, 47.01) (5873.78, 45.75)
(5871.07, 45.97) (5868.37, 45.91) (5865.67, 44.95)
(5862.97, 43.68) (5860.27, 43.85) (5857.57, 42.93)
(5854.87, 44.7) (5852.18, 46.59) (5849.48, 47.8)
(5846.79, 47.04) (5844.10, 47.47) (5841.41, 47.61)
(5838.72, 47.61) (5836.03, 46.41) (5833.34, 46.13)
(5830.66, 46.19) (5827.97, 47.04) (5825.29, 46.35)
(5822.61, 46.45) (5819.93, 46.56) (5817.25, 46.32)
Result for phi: 2028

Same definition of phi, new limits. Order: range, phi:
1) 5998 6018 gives 880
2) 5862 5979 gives 5188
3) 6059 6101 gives 1856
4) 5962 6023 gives 2717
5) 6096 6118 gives 954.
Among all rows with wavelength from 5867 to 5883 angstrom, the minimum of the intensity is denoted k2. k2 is 45.14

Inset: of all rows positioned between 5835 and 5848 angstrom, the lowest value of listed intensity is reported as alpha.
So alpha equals 46.41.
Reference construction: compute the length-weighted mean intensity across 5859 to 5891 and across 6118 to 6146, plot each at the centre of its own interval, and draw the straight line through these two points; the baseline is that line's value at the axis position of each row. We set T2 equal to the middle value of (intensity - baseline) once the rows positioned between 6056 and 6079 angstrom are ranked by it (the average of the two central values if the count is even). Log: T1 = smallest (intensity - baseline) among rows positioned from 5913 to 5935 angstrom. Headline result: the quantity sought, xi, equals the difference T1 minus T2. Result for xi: -2.5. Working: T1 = -0.7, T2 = 1.8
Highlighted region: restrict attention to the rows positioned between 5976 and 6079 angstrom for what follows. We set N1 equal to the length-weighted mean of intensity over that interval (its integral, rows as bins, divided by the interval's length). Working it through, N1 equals 44.5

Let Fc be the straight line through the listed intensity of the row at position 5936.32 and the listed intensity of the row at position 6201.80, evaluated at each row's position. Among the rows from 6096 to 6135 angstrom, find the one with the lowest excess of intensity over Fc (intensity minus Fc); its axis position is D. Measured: 6122.34 angstrom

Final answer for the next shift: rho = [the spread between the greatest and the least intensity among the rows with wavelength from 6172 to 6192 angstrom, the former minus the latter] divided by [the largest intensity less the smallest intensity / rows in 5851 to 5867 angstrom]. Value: 0.4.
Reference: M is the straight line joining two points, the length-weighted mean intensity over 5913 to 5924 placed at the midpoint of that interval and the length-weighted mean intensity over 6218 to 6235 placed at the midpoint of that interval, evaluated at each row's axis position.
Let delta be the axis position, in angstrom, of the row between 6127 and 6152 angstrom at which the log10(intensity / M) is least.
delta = 6136.46 angstrom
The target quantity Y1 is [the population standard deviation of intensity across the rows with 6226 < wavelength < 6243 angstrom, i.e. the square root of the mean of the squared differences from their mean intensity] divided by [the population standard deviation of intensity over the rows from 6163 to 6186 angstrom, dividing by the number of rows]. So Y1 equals 0.7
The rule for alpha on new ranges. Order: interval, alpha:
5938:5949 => 44.28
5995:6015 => 43.06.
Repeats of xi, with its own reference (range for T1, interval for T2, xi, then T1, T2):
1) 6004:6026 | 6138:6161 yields -1.3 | -1.1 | 0.2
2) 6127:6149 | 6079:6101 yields -3.2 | -2.1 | 1.1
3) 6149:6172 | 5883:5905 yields -3.2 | -5.9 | -2.7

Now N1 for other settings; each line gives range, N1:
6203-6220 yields 42.8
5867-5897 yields 42.6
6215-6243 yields 42.2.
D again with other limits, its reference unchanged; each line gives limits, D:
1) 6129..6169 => 6161.94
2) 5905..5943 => 5914.49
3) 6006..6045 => 6021.68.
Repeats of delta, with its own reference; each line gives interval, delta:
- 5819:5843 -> 5833.34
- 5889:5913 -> 5890.03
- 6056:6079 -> 6077.40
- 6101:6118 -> 6102.64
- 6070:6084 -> 6077.40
